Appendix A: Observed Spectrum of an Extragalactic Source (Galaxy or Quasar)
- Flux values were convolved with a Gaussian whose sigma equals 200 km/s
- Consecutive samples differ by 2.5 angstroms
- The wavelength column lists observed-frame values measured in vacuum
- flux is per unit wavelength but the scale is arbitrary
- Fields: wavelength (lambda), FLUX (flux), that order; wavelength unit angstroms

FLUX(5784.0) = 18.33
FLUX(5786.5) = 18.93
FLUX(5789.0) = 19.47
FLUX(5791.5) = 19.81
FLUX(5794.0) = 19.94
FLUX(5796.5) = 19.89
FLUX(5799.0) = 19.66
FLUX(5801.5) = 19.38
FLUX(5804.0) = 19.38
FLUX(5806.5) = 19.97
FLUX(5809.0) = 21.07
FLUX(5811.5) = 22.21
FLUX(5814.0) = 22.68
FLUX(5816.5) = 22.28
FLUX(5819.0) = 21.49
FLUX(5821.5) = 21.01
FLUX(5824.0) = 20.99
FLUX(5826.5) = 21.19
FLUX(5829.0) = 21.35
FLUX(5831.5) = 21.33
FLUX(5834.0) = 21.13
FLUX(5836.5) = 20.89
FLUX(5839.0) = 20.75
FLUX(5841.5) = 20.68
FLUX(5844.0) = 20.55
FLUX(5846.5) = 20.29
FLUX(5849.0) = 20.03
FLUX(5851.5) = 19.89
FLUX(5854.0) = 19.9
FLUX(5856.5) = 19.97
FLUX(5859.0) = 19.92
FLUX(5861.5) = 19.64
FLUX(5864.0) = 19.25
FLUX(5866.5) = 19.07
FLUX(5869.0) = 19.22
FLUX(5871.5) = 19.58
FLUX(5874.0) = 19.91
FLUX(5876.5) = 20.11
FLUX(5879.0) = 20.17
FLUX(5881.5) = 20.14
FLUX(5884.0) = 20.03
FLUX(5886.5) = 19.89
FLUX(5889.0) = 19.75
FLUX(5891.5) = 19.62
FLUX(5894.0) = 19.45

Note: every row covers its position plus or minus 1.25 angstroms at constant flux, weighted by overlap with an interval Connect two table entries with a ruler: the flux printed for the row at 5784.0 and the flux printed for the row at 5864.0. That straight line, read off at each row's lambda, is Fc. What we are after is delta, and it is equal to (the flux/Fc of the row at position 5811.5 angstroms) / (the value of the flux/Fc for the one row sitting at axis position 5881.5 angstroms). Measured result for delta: 1.15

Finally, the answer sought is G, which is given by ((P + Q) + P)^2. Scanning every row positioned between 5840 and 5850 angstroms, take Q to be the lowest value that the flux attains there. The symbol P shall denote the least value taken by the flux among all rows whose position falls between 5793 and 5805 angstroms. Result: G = 3456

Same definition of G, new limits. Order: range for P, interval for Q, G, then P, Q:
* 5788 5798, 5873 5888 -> 3461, 19.47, 19.89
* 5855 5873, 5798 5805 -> 3309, 19.07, 19.38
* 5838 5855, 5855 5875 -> 3463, 19.89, 19.07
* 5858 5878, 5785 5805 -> 3257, 19.07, 18.93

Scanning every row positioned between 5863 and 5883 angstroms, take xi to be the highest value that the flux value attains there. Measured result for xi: 20.17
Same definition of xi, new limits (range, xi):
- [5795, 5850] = 22.68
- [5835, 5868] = 20.89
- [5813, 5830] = 22.68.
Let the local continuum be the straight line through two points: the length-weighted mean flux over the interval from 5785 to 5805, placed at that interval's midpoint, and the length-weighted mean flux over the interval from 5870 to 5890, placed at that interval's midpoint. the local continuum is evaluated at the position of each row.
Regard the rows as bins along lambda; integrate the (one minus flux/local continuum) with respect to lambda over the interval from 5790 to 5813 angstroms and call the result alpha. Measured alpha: -0.7 angstroms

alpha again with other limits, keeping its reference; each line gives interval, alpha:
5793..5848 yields -3.2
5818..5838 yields -1.5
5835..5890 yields -0.4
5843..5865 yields -0.1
